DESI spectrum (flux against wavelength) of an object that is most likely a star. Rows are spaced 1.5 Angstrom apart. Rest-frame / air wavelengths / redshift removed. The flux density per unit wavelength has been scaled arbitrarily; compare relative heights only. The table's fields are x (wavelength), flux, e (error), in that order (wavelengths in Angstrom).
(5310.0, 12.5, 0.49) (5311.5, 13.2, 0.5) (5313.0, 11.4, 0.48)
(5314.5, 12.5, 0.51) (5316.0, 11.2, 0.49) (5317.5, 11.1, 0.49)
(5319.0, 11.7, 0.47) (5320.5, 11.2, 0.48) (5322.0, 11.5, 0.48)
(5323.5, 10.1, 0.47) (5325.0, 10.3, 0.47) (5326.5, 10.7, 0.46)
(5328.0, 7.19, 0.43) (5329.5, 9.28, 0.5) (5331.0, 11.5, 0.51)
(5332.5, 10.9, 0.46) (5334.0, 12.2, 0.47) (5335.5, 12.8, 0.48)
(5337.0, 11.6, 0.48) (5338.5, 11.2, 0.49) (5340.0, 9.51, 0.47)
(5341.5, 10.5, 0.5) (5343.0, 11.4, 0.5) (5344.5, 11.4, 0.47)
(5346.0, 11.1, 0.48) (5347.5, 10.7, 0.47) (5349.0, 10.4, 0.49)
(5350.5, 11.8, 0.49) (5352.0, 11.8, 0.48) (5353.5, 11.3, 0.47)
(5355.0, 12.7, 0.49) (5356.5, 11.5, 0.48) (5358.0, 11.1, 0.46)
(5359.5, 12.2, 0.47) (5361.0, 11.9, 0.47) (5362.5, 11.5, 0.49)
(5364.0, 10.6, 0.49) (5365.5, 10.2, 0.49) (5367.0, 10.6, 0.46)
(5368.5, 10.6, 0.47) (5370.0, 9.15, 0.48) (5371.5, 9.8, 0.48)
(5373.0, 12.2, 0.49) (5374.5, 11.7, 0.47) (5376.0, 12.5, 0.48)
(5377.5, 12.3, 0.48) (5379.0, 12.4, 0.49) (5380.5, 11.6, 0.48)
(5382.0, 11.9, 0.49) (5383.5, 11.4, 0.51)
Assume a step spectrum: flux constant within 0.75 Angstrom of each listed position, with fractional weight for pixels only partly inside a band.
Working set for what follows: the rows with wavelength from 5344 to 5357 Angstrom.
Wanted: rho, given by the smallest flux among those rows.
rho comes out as 10.4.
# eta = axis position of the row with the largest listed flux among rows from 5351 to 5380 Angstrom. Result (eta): 5355.0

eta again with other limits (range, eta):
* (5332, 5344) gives 5335.5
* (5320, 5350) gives 5335.5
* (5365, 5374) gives 5373.0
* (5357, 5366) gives 5359.5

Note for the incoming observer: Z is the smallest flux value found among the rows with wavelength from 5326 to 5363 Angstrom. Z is 7.19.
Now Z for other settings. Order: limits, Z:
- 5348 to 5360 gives 10.4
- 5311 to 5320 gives 11.1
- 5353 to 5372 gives 9.15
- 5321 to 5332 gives 7.19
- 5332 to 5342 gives 9.51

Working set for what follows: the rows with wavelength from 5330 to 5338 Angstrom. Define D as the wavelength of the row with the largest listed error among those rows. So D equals 5331.0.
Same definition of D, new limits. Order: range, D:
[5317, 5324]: 5317.5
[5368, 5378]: 5373.0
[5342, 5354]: 5343.0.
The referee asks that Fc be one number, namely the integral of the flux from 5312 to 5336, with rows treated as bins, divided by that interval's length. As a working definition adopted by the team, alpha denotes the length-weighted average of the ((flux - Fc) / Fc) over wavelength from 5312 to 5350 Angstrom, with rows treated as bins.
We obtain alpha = -0.002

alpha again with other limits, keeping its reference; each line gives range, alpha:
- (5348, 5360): 0.054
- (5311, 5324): 0.051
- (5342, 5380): 0.030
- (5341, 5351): 0.005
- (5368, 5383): 0.041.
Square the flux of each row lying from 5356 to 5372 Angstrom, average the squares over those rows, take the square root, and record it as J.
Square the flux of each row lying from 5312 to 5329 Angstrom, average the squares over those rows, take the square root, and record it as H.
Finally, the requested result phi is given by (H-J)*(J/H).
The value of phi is 0.0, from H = 10.9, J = 10.9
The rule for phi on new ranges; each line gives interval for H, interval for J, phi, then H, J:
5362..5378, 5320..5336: 0.3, 11.1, 10.8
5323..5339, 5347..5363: -0.8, 10.8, 11.6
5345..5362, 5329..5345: 0.3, 11.5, 11.2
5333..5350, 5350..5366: -0.3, 11.2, 11.5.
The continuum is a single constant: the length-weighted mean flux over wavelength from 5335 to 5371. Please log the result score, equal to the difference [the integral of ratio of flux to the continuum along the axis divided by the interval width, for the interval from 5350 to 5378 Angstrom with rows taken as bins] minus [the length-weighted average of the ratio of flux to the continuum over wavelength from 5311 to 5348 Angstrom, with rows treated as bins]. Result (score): 0.026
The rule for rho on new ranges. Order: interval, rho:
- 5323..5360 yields 7.19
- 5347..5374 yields 9.15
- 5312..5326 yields 10.1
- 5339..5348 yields 9.51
